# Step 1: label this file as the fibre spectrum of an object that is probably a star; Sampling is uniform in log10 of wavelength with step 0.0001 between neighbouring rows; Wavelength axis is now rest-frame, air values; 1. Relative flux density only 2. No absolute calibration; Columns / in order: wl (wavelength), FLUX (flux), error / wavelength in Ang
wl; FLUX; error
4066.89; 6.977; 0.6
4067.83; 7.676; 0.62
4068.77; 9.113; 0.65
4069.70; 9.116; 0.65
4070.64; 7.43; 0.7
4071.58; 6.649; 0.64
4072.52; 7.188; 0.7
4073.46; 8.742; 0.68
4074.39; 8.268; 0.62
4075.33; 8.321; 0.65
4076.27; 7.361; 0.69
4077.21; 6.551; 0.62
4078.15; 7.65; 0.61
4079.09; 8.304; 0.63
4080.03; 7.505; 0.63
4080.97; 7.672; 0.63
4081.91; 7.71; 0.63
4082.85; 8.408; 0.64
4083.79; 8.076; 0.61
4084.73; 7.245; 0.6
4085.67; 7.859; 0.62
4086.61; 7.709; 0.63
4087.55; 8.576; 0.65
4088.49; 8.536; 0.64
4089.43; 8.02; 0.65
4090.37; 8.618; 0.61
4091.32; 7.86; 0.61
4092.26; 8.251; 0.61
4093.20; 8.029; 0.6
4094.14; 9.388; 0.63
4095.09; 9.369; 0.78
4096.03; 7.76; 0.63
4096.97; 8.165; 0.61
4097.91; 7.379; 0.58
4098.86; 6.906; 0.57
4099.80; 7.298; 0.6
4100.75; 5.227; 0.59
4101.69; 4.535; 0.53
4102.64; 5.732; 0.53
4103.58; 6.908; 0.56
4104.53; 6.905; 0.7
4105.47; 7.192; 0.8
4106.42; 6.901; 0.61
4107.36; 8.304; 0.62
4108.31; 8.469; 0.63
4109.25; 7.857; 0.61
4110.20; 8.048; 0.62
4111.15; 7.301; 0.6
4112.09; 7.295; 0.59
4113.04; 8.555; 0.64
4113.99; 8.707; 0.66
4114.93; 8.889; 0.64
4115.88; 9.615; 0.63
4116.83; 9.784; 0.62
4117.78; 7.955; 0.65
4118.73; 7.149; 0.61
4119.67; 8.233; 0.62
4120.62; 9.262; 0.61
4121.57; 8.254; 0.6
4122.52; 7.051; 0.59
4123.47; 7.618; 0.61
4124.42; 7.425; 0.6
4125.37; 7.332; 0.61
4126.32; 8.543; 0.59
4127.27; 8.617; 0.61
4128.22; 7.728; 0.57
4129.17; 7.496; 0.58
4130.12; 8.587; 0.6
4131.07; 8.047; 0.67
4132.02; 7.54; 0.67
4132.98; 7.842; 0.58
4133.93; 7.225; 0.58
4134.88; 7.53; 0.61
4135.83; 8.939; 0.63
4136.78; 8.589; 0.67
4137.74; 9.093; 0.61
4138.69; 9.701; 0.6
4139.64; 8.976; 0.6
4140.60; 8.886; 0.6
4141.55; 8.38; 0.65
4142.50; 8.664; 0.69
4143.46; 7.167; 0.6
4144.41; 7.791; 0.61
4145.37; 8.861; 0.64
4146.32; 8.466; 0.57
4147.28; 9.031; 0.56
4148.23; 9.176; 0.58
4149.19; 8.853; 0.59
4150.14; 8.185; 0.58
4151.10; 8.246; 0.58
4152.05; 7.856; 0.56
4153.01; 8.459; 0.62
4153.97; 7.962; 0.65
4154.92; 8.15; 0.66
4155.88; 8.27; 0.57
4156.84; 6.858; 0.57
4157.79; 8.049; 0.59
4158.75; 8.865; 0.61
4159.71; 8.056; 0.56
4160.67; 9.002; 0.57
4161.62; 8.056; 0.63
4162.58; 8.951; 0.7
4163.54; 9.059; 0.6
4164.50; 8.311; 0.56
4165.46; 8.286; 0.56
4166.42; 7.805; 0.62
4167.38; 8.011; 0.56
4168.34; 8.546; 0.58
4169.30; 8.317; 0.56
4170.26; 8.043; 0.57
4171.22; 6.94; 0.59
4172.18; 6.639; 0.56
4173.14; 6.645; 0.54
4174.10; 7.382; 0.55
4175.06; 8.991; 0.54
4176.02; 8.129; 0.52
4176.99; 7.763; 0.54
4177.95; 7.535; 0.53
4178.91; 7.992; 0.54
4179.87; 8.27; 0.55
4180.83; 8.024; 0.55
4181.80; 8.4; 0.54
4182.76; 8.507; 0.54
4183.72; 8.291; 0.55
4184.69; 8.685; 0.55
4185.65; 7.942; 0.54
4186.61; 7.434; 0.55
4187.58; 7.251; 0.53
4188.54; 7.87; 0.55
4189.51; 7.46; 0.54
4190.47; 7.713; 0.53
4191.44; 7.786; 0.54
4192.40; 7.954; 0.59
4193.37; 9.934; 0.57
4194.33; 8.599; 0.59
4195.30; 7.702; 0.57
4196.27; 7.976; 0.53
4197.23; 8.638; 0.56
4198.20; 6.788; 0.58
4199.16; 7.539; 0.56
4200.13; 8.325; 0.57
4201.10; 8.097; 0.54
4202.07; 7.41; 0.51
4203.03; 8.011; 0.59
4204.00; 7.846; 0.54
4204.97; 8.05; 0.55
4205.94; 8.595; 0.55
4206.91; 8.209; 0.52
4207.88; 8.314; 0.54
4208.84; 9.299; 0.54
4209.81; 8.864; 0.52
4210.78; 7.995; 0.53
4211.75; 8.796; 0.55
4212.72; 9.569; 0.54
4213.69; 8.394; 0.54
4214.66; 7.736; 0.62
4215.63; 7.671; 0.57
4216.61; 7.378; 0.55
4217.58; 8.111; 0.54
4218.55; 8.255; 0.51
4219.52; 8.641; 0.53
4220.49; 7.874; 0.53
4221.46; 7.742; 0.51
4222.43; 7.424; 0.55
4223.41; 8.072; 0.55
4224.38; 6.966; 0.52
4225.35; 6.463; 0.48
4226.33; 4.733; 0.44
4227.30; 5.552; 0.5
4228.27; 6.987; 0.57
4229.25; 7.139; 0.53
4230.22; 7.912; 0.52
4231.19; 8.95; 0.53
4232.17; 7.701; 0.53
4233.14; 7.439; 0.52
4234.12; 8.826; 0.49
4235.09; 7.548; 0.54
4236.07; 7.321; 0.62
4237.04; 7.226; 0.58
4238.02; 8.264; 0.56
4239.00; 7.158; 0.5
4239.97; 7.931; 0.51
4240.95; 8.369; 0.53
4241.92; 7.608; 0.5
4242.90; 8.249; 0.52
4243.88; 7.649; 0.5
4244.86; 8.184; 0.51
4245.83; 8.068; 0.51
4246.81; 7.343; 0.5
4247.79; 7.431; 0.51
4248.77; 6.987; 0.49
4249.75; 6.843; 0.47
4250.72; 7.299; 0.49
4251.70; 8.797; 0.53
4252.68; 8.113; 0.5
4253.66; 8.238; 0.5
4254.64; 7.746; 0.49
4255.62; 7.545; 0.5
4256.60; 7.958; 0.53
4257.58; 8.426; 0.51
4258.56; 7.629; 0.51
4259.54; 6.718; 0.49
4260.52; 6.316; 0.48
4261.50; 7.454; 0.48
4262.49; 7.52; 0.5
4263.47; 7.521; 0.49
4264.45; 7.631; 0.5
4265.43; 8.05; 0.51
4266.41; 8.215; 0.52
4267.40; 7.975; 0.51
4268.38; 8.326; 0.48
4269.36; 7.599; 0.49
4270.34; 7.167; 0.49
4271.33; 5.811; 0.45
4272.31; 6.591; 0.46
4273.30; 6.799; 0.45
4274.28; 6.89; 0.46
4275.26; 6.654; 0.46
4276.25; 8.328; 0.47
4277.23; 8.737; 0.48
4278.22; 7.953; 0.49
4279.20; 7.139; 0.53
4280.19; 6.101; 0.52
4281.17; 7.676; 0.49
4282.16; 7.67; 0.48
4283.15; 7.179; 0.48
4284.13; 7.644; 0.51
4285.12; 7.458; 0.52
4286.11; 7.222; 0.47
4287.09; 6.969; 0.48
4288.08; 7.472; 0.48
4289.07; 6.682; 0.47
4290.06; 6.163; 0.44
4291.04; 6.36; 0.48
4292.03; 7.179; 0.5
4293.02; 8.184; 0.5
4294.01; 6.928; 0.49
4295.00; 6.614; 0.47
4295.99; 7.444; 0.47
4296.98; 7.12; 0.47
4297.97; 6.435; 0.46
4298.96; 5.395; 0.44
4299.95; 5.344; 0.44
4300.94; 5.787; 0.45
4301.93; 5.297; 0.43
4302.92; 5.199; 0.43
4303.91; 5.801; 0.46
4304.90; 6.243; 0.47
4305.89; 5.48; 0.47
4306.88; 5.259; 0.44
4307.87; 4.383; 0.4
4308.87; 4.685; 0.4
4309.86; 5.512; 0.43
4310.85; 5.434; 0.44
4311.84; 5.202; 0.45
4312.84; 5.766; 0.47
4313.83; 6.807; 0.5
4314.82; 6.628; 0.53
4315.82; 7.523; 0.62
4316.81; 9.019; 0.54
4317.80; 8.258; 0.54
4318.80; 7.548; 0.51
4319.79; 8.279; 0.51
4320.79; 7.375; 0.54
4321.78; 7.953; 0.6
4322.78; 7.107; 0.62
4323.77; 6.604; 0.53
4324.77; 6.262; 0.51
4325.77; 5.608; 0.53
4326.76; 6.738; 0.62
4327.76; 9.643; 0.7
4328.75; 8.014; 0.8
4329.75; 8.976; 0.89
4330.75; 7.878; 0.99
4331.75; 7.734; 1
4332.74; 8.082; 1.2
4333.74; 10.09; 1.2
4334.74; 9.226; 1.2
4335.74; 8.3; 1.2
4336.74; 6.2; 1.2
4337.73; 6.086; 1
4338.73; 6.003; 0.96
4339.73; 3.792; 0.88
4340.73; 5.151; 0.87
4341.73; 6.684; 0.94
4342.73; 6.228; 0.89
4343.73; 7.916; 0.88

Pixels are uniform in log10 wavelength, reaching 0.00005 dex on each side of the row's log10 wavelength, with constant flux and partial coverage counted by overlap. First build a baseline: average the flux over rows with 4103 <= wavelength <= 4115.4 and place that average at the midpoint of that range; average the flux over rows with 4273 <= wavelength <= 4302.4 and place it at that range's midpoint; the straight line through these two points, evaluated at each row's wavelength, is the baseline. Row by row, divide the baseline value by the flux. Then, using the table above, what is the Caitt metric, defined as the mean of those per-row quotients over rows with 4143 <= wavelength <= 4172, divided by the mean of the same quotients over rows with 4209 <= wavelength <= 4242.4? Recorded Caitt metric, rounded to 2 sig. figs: 0.97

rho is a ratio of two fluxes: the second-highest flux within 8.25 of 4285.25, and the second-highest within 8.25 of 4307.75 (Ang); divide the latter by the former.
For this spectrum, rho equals 0.83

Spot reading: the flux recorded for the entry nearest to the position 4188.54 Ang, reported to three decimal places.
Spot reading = 7.870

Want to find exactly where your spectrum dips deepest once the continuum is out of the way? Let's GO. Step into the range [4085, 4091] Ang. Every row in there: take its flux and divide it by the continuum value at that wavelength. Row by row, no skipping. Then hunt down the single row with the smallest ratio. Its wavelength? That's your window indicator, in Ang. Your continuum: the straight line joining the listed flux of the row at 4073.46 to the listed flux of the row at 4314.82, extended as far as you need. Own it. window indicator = 4086.61 Ang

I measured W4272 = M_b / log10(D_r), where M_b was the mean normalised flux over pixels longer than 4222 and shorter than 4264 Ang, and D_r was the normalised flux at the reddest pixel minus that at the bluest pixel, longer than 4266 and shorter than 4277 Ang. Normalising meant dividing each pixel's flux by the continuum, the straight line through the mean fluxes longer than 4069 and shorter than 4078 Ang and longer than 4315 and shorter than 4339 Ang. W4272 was -0.54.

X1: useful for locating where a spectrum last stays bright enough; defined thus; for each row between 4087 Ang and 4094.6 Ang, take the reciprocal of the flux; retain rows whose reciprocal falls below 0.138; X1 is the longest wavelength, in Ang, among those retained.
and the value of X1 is 4094.14 Ang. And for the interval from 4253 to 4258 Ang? 4257.58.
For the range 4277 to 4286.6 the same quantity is 4285.12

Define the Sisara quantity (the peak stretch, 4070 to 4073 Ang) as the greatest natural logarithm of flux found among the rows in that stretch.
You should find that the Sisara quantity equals 2.01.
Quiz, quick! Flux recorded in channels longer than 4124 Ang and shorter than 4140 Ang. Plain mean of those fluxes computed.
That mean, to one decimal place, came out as 8.2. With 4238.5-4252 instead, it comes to 7.7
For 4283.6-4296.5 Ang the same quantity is 7.1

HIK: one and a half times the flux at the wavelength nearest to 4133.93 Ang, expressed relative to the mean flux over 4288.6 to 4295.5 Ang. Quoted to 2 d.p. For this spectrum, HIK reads 1.58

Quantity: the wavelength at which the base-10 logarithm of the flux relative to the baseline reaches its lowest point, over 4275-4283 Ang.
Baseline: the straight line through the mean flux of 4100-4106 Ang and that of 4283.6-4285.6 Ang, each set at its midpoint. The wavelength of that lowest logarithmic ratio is 4280.19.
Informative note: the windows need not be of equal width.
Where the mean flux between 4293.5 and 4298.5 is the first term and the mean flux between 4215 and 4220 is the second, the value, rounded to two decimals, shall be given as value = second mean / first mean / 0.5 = 2.32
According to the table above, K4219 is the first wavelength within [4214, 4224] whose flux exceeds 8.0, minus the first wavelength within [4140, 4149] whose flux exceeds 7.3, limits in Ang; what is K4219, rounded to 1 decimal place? 77.0 Ang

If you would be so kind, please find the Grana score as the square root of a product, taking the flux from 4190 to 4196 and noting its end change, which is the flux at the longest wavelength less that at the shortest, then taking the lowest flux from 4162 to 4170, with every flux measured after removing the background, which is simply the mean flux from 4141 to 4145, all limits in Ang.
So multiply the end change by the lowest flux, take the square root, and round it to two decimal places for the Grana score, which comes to 0.05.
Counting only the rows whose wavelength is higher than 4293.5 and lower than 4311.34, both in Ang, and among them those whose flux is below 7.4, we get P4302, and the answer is 17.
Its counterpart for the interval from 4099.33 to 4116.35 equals 10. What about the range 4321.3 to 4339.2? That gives 8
